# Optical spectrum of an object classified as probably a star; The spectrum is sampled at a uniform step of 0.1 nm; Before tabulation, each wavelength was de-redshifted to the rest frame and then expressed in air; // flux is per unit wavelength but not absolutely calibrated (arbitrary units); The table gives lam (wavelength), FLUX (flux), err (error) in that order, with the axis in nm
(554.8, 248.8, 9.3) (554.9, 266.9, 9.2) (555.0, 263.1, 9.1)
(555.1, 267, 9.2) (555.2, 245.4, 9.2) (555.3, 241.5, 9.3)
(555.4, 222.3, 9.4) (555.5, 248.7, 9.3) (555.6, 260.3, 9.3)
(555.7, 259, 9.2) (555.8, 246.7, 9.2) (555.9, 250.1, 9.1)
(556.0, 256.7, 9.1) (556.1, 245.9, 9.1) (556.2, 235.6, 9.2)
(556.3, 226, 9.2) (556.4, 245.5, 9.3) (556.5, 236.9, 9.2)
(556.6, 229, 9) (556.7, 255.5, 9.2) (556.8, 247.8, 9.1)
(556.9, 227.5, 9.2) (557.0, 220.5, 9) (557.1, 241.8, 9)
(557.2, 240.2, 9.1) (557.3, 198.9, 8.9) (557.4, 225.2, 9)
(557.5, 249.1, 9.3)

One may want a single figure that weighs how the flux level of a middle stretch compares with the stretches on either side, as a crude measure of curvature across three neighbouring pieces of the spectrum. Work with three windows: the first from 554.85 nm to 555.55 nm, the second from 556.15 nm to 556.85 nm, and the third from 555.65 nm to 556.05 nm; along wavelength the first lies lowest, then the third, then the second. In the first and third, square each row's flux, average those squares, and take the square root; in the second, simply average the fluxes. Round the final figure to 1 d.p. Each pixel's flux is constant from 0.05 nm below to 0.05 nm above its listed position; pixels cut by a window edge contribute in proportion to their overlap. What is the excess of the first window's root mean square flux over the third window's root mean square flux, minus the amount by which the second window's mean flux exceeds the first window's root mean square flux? 9.7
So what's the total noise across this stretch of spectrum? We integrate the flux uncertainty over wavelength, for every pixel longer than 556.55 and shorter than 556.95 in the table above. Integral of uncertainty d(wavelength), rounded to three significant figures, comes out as 3.65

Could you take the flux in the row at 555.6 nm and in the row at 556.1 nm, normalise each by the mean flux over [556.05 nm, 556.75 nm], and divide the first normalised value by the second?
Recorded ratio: 1.06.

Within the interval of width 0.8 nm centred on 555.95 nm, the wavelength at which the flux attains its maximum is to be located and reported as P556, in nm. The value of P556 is 555.6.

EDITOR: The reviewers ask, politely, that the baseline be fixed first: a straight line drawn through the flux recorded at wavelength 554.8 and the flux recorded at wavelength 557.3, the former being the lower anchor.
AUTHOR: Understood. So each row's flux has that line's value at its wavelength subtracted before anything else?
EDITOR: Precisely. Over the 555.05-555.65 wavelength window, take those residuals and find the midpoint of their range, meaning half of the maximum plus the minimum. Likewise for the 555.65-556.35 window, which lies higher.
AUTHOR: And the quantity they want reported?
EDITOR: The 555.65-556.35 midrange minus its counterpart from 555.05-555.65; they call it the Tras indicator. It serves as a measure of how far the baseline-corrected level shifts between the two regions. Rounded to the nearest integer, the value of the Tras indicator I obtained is 13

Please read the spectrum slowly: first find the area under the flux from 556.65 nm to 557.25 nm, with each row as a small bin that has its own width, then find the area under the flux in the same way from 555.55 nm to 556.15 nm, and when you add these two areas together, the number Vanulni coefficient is 295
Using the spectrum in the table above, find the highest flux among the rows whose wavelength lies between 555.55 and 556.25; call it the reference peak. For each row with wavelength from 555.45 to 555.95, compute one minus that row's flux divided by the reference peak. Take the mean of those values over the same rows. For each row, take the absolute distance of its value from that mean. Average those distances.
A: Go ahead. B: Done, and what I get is 0.021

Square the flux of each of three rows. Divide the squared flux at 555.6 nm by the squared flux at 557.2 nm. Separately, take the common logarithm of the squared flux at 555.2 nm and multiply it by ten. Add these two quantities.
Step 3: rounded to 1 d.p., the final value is 49.0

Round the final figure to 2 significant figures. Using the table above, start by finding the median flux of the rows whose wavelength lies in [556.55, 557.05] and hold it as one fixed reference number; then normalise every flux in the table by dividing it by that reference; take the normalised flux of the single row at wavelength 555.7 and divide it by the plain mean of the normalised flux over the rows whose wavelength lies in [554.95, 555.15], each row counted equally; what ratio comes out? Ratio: 0.98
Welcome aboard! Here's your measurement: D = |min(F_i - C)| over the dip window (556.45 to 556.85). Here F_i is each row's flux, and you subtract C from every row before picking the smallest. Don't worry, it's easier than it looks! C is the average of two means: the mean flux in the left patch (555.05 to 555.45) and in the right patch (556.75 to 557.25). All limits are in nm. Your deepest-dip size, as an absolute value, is 11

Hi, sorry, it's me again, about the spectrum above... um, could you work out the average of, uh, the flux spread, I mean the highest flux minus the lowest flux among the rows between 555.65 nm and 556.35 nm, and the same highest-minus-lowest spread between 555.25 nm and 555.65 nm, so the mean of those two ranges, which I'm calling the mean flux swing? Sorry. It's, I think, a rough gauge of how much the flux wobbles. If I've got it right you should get 35.5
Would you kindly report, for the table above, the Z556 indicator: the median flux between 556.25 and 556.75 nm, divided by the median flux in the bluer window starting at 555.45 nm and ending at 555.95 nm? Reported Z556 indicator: 0.95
